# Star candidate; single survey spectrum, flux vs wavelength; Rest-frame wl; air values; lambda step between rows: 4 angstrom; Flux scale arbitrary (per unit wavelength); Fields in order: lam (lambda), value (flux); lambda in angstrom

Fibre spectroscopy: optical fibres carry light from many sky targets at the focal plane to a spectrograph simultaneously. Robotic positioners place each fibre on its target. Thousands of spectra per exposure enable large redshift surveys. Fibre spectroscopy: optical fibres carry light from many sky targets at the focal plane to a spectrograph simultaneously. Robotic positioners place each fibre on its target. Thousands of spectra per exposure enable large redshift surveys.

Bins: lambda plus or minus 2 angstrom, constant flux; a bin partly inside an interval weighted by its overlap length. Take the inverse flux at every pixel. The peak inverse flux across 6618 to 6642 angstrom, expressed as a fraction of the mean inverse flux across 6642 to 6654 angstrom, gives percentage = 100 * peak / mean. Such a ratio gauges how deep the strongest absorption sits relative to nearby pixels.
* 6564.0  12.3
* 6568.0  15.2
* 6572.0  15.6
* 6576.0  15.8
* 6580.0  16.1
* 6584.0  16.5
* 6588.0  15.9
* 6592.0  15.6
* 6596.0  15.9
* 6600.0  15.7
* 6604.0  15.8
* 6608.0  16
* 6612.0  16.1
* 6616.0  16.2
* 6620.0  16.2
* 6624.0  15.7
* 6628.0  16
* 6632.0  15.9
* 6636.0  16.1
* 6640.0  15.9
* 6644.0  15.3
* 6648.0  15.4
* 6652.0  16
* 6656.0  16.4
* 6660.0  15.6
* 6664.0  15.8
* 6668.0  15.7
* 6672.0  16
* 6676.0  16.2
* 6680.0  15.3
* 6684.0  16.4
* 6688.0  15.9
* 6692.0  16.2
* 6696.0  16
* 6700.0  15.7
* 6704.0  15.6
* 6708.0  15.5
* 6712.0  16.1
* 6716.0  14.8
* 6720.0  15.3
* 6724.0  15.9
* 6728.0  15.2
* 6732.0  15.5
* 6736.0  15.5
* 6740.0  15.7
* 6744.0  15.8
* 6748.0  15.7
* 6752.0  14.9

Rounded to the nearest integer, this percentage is 99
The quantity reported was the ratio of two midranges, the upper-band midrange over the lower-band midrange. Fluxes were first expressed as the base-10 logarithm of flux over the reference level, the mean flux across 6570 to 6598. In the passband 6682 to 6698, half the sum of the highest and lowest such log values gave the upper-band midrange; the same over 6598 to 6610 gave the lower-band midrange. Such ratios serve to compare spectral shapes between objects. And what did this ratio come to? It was -4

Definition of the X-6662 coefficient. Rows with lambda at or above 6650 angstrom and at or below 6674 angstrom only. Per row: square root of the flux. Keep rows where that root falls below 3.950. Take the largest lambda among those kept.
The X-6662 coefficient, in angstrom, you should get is 6660.0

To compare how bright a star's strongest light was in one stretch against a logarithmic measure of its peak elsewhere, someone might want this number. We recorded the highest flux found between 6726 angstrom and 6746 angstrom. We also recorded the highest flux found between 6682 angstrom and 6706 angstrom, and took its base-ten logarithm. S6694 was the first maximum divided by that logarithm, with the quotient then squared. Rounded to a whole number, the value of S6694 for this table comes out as 169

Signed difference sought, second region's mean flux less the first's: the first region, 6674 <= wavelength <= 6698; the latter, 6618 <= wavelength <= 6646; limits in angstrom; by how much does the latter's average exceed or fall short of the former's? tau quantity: -0.13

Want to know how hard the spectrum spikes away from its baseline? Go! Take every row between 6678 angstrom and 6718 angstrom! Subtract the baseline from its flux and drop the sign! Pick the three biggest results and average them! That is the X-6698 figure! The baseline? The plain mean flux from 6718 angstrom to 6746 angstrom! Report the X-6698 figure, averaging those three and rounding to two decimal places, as 0.75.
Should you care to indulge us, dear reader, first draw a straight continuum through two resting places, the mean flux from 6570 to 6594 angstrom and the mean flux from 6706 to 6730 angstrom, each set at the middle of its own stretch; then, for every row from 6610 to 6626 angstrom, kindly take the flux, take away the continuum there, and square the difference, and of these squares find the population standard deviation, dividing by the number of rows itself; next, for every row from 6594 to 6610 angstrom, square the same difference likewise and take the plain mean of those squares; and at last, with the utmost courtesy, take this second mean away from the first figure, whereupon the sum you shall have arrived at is 0.051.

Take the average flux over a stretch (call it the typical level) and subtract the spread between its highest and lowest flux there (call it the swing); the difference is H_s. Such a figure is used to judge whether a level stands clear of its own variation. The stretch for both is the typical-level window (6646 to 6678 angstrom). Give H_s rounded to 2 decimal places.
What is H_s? 14.89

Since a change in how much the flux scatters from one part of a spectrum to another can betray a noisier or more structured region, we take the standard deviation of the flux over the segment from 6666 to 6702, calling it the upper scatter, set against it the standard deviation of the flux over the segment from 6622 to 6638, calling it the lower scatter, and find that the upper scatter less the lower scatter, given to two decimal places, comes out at 0.16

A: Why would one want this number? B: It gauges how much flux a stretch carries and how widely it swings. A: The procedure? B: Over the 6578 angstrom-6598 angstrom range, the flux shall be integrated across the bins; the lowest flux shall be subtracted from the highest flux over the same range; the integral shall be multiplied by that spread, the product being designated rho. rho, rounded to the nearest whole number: 288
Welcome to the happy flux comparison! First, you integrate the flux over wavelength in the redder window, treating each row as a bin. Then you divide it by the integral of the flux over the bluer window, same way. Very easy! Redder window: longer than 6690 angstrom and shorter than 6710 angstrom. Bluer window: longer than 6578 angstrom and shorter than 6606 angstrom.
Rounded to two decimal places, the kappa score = 0.71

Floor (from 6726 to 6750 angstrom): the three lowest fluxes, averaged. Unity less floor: -14.4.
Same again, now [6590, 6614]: -14.7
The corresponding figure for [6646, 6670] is -14.6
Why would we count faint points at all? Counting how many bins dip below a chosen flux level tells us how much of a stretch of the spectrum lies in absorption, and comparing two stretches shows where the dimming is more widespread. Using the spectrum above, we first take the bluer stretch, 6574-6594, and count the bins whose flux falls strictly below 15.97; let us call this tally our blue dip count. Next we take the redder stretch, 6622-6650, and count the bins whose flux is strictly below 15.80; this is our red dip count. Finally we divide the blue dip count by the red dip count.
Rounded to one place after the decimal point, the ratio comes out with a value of 1.0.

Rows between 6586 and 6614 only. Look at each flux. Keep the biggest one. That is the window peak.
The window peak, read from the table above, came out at 16.1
